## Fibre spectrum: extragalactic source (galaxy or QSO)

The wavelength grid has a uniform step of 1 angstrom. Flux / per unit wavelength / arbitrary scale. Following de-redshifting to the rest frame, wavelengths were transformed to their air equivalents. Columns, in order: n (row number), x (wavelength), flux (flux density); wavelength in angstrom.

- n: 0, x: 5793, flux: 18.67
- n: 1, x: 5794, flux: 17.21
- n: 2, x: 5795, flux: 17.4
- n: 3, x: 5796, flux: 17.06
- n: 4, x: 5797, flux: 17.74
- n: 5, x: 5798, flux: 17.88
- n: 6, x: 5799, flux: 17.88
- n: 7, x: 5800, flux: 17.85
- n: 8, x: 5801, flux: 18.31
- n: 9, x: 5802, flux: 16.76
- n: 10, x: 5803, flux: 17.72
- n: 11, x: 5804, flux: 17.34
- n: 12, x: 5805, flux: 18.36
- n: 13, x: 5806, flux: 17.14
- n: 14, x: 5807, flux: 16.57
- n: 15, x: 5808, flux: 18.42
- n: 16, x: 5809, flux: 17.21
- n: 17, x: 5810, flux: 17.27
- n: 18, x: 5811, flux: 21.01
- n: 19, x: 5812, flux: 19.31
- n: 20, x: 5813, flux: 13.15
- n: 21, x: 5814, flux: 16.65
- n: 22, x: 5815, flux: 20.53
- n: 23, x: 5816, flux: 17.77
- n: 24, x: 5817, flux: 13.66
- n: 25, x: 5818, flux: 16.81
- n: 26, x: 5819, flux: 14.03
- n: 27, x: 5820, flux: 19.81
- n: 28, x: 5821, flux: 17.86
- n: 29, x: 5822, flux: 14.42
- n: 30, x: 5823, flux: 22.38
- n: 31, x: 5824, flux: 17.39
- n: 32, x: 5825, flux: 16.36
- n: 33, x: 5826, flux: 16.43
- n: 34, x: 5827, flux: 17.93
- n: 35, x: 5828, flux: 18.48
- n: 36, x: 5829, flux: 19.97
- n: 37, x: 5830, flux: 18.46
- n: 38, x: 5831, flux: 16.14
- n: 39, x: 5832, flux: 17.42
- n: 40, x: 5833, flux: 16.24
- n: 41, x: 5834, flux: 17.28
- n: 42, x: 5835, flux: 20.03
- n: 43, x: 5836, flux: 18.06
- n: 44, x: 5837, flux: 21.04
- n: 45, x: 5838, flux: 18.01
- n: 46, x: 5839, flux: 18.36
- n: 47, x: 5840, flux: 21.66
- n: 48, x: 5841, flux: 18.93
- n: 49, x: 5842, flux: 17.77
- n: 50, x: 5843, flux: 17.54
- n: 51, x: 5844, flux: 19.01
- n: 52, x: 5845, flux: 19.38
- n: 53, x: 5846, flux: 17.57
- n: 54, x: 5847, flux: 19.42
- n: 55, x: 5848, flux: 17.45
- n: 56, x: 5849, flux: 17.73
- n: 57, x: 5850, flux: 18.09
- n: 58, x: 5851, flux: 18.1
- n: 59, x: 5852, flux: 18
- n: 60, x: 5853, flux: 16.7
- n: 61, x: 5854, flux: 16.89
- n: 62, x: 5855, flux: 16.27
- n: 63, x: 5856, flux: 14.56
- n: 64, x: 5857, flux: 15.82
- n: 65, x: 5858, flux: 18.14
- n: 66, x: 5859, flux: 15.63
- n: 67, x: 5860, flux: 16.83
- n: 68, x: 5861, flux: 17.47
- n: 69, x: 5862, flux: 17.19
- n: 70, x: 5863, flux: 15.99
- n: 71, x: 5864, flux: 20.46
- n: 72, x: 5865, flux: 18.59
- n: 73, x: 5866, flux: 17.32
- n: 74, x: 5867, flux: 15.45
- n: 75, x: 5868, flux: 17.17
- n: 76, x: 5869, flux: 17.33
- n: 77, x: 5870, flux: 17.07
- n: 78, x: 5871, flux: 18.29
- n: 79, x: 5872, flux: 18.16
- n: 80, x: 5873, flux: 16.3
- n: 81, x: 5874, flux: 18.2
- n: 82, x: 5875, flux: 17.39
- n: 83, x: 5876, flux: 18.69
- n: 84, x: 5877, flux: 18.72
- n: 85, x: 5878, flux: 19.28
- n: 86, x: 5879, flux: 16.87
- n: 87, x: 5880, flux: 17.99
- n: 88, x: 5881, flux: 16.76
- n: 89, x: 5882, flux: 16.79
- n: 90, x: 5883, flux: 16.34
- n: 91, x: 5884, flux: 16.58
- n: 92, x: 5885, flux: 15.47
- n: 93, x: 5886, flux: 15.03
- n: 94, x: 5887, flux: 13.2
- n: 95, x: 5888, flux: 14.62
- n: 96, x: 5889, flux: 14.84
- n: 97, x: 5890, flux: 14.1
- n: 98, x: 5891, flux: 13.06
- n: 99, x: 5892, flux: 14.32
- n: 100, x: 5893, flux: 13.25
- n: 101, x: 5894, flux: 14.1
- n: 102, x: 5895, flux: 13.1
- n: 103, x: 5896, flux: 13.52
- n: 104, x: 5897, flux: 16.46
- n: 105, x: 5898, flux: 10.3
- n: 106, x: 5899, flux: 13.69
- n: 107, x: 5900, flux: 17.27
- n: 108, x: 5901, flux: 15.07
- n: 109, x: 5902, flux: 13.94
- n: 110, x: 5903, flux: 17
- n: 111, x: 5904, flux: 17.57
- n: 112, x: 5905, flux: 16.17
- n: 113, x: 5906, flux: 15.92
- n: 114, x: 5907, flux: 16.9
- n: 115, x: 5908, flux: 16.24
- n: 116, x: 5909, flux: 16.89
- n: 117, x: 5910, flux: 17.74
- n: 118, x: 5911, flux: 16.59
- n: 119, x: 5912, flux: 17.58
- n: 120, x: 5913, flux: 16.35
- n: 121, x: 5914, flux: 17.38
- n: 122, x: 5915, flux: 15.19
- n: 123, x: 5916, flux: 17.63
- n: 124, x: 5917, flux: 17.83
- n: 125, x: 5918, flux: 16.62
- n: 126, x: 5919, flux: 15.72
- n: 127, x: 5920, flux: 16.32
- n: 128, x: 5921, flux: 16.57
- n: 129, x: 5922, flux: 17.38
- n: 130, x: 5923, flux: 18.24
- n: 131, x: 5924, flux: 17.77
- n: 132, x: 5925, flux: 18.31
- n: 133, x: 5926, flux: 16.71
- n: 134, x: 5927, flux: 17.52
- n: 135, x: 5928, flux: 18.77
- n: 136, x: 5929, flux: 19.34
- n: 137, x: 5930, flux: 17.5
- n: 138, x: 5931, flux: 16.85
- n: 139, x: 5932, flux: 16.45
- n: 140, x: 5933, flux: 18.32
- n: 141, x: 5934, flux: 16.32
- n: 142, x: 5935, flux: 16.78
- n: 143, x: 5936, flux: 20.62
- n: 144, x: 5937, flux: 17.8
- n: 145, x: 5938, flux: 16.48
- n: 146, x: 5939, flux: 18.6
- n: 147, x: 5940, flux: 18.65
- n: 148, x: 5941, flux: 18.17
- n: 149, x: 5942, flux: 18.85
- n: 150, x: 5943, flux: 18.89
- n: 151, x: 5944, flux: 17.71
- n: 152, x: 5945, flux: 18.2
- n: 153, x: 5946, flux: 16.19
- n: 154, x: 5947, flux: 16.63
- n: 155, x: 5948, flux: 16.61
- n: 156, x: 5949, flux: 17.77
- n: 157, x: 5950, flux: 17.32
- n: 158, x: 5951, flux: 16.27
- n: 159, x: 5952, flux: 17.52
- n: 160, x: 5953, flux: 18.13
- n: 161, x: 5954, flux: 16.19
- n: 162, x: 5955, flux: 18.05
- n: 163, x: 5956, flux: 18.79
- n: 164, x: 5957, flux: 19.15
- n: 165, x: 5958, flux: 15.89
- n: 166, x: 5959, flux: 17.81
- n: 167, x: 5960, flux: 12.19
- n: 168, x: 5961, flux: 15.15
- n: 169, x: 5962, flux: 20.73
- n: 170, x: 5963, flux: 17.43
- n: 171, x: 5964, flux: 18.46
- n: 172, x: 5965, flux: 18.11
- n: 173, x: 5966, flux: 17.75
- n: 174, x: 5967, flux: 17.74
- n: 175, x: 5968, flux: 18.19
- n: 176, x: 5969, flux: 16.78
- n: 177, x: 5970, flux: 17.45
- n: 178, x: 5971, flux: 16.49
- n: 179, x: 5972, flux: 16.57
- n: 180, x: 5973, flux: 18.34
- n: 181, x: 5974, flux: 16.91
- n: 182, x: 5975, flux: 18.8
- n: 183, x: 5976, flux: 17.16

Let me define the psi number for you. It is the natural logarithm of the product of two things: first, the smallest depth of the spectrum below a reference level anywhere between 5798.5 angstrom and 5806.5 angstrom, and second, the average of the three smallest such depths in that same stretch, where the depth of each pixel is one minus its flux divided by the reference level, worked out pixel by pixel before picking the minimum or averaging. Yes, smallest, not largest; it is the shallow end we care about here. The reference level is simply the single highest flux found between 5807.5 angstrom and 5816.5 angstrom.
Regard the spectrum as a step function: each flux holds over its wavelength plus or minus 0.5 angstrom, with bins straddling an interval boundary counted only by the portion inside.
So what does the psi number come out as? -4.1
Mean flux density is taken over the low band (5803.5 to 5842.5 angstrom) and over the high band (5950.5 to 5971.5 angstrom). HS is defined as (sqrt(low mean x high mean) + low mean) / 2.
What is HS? 17.7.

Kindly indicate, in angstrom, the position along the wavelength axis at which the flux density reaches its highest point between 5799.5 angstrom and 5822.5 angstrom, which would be 5811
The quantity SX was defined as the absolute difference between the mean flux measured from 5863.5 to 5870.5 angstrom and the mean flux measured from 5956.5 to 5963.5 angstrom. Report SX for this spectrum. 0.72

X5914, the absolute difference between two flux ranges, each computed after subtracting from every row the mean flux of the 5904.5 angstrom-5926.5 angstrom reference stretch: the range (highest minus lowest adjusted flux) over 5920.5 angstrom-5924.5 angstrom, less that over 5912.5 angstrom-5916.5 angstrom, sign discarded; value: 0.8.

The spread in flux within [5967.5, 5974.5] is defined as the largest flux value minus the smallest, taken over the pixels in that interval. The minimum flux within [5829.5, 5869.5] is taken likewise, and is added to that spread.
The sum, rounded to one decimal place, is 16.4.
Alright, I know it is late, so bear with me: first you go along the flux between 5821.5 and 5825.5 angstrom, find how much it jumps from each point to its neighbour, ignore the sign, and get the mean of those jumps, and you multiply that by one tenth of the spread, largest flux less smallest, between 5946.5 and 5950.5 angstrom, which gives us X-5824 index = 0.54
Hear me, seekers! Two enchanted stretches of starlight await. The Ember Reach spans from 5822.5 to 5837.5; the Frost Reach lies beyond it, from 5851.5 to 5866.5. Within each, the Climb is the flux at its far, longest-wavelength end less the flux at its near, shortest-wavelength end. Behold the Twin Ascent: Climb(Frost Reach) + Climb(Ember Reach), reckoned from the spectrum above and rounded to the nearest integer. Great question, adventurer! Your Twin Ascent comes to -2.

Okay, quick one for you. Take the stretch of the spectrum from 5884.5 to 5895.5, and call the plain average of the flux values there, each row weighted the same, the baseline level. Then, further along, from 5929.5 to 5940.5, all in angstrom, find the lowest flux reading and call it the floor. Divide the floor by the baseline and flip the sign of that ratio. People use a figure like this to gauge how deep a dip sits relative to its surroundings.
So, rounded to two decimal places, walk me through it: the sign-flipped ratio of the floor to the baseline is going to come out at -1.16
